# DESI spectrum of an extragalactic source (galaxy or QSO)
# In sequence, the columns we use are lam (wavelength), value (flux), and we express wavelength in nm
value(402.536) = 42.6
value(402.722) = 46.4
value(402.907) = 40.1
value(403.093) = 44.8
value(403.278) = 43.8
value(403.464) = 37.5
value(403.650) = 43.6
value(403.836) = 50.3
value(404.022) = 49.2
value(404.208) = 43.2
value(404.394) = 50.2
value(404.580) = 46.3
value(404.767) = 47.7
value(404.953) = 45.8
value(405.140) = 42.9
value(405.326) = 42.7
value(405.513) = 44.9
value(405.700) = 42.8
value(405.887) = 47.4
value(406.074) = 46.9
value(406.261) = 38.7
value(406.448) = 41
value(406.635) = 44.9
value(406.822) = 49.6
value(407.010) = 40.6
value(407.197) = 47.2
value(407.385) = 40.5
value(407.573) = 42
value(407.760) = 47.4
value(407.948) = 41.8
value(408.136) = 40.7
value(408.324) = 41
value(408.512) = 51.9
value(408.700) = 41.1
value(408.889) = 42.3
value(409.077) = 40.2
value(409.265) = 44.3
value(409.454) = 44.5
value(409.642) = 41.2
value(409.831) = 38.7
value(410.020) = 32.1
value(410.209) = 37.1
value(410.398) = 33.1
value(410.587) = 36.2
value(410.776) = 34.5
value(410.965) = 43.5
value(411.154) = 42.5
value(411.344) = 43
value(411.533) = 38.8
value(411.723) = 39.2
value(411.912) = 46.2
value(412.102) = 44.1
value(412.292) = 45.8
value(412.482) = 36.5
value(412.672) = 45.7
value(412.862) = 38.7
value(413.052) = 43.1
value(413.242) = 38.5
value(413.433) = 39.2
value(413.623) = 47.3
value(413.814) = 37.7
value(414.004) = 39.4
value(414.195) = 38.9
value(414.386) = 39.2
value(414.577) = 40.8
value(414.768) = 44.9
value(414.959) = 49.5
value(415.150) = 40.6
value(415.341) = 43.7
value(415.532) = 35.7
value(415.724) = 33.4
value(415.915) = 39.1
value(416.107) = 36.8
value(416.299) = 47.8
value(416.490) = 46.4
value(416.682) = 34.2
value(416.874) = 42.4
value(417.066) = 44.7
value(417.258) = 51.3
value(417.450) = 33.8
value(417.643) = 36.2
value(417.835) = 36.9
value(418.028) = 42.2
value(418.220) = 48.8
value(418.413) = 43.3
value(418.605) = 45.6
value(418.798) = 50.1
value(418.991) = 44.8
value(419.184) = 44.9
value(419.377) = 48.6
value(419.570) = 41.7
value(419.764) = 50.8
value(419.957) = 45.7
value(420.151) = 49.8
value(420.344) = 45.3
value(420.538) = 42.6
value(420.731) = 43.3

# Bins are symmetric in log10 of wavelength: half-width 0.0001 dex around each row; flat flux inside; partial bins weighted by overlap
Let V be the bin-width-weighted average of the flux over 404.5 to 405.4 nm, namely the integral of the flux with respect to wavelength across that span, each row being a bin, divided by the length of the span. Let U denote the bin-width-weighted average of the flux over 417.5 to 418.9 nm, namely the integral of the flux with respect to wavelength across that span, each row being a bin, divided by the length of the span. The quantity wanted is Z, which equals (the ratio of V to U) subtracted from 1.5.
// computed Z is 0.45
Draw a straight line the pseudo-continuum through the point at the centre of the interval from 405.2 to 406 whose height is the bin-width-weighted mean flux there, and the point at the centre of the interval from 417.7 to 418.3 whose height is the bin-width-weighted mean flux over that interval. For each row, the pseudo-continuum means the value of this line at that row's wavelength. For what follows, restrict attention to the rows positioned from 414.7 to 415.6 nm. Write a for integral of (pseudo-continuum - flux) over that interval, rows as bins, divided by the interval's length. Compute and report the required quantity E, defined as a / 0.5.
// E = -1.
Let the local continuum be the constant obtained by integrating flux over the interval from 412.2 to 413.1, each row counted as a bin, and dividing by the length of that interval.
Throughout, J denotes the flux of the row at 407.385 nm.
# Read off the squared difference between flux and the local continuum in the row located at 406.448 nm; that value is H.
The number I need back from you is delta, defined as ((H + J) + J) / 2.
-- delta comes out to 40.9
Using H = 1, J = 40.5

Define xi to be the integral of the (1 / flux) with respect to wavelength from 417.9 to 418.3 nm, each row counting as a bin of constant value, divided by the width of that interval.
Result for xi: 0.0226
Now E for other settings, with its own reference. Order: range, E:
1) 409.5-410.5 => 14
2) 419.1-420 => -9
